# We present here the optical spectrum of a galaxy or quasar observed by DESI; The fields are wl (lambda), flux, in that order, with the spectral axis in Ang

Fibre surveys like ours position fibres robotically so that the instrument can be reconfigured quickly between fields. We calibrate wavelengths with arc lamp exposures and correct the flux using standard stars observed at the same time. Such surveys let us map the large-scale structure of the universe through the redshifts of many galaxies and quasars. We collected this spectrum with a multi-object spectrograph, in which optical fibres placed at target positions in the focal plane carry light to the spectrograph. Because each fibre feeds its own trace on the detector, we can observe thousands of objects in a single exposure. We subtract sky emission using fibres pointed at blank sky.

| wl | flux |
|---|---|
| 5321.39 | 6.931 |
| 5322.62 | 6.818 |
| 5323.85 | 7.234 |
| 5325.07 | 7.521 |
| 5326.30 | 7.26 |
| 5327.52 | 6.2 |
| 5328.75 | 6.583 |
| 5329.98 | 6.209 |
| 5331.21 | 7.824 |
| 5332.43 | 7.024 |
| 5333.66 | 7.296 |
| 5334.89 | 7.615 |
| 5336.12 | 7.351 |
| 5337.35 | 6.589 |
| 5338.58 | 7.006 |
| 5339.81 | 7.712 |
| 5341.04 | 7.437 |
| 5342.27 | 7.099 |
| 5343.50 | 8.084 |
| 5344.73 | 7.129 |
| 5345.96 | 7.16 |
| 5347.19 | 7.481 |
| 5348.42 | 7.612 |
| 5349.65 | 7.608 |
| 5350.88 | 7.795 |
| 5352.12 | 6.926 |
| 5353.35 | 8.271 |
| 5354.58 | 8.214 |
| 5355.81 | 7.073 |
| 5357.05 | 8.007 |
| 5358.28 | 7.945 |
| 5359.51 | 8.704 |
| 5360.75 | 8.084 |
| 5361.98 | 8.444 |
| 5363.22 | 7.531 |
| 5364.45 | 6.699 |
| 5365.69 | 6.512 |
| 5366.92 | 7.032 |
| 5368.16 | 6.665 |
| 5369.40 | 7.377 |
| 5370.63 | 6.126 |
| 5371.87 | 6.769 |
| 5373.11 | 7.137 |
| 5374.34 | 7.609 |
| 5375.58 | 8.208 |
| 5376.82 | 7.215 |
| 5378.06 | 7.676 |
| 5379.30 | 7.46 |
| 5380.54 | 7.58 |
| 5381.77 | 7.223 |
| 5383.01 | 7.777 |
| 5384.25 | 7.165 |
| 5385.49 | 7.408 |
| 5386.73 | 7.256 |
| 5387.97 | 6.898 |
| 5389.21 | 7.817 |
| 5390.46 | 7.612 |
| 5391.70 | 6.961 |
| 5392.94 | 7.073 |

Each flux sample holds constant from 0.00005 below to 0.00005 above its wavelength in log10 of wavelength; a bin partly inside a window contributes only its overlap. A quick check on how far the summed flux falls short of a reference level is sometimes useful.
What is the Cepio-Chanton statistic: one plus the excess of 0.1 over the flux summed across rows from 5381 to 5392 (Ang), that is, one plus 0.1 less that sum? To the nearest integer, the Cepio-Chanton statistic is -65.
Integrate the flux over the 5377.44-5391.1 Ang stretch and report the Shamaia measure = 102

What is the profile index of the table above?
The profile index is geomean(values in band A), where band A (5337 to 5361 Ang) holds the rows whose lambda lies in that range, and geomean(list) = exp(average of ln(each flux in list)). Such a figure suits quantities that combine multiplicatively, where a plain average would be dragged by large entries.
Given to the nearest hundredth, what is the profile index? 7.58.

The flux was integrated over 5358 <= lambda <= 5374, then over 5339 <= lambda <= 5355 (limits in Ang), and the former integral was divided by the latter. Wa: 0.97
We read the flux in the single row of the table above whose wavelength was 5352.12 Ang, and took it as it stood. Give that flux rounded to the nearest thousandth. 6.926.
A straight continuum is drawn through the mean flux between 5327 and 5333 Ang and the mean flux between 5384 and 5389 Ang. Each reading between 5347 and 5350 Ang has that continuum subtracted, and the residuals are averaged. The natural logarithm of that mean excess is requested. -0.4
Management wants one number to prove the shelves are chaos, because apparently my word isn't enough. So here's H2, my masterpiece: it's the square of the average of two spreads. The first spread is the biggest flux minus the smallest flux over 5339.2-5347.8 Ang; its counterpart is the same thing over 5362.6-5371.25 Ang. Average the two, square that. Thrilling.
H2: 1.4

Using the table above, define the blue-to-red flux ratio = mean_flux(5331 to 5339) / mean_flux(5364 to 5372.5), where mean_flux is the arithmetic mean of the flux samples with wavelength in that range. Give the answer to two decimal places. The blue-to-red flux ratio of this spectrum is 1.07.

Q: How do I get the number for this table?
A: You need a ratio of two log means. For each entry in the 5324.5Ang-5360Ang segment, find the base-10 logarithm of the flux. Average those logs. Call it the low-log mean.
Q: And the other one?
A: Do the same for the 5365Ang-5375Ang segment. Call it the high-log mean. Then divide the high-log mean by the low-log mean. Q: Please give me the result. 0.97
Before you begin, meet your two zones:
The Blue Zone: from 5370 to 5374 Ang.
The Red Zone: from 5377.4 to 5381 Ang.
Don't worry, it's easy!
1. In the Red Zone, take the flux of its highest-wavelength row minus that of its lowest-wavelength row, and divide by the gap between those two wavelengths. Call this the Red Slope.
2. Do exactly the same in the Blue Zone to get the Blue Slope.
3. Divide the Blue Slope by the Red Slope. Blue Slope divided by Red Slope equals -11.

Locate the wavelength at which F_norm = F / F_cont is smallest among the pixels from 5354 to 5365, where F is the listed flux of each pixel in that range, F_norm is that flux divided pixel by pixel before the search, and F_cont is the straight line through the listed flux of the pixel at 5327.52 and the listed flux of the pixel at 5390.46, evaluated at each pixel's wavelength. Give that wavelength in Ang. 5364.45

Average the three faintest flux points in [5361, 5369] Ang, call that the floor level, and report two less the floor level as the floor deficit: -4.6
